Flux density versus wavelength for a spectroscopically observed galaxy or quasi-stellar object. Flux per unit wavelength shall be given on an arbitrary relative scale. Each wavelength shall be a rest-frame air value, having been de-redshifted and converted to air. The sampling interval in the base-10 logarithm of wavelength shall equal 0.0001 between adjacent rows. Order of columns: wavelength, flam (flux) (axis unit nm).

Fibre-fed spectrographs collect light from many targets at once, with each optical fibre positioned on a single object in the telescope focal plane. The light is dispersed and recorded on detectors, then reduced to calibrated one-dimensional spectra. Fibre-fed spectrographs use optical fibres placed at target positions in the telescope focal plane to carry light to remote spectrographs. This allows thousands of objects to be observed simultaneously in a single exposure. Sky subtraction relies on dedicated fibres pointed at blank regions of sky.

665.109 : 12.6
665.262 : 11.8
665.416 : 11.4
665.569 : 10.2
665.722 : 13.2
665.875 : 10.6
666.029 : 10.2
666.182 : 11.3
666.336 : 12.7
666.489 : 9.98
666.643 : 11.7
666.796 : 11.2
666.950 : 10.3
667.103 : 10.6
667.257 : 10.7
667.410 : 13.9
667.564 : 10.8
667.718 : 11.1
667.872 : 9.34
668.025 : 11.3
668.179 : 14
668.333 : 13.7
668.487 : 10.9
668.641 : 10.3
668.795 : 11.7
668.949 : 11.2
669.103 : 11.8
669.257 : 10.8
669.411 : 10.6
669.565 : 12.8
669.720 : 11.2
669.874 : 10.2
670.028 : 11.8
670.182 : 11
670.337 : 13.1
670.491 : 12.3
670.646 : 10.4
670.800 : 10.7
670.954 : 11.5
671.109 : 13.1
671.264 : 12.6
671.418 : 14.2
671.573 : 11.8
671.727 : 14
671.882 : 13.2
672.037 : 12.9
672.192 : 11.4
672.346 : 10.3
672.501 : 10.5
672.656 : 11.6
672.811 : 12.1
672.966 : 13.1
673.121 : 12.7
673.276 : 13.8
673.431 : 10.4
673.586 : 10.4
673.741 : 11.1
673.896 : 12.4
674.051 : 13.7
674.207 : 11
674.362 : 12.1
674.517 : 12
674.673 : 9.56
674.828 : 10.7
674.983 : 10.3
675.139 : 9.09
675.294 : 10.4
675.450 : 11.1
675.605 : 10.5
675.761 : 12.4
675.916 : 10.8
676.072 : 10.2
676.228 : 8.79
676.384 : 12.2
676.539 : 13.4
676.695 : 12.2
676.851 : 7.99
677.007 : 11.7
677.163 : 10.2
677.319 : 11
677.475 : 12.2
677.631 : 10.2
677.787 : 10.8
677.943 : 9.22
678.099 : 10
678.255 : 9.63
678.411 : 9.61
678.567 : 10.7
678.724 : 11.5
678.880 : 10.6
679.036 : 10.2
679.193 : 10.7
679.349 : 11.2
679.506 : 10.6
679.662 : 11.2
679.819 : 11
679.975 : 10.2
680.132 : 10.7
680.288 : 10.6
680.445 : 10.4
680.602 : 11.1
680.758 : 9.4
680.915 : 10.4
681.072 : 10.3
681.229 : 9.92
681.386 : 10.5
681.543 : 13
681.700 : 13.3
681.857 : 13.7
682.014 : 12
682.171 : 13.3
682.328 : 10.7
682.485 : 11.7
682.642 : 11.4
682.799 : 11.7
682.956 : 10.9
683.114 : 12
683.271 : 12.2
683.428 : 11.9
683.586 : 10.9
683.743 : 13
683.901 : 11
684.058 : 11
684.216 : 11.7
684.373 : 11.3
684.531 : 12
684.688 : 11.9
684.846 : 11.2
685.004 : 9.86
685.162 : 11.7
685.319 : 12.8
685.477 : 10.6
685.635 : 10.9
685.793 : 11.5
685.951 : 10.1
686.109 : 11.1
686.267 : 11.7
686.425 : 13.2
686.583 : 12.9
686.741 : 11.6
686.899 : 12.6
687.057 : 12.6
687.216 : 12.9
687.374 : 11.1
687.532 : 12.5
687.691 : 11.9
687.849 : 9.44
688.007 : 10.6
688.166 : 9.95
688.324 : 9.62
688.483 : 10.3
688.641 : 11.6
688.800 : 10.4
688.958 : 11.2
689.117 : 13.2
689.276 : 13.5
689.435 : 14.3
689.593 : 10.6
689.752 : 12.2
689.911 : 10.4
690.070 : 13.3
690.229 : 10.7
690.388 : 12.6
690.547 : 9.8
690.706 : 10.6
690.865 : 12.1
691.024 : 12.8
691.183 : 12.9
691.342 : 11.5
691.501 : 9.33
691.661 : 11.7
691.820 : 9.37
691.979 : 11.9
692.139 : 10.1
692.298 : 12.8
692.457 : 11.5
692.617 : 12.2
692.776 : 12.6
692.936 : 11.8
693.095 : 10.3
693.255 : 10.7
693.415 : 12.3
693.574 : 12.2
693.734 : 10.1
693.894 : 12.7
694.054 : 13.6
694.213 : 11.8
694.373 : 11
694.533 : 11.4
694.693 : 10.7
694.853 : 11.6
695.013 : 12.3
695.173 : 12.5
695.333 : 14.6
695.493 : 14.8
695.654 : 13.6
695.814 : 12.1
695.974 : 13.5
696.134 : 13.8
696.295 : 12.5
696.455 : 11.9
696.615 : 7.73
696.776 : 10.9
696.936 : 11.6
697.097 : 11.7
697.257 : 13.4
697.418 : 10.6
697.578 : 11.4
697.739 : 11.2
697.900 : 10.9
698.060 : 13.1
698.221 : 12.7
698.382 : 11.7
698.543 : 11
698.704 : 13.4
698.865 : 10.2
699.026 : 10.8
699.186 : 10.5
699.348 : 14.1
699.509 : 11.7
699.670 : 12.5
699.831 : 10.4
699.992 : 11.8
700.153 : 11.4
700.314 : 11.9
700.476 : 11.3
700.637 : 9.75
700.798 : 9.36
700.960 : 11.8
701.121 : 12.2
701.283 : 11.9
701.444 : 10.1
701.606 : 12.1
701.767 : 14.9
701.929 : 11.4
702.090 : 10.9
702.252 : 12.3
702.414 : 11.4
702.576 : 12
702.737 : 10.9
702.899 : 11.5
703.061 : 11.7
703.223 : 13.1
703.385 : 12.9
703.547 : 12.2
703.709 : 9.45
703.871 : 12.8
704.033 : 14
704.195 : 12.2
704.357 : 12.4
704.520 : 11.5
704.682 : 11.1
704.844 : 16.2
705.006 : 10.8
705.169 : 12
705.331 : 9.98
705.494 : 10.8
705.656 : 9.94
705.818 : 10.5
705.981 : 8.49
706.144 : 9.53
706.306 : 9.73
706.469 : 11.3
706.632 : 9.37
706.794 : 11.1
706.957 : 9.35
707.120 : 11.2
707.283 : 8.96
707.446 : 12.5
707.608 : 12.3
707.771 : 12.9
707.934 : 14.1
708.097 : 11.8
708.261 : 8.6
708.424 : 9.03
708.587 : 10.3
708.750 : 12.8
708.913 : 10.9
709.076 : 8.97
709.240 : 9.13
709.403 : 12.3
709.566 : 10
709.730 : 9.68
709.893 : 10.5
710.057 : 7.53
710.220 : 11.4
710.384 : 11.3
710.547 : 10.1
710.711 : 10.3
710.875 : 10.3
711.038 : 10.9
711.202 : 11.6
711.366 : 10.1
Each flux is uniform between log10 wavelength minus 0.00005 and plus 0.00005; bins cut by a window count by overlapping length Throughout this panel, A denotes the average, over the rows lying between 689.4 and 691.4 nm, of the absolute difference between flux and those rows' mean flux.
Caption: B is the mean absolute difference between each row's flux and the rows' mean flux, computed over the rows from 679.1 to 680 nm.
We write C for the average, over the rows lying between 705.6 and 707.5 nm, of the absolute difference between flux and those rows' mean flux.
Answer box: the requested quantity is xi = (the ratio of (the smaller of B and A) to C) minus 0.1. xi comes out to 0.2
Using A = 1.14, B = 0.3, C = 0.96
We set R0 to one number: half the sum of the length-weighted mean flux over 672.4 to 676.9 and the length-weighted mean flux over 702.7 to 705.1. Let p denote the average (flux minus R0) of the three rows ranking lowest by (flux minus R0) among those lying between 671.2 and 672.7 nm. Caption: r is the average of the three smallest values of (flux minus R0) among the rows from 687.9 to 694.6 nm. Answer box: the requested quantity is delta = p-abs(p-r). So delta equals -2.3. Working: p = -1.0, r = -2.3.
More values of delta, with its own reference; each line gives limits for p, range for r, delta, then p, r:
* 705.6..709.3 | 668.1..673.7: -4.6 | -3.1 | -1.5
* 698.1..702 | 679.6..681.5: -2.1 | -2.0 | -1.9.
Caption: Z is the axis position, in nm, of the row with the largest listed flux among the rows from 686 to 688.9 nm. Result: 686.425 nm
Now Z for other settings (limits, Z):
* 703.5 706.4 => 704.844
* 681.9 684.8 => 682.171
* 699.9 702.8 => 701.767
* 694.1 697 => 695.493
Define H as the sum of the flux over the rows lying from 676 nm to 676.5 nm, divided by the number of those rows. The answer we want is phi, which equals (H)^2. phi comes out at 108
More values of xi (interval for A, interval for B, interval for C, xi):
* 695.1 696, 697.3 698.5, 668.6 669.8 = 1.1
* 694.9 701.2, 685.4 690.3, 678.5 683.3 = 1.2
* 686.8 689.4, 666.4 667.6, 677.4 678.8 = 1.0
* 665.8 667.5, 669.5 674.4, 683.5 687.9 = 1.0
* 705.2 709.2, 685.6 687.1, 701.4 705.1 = 0.7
